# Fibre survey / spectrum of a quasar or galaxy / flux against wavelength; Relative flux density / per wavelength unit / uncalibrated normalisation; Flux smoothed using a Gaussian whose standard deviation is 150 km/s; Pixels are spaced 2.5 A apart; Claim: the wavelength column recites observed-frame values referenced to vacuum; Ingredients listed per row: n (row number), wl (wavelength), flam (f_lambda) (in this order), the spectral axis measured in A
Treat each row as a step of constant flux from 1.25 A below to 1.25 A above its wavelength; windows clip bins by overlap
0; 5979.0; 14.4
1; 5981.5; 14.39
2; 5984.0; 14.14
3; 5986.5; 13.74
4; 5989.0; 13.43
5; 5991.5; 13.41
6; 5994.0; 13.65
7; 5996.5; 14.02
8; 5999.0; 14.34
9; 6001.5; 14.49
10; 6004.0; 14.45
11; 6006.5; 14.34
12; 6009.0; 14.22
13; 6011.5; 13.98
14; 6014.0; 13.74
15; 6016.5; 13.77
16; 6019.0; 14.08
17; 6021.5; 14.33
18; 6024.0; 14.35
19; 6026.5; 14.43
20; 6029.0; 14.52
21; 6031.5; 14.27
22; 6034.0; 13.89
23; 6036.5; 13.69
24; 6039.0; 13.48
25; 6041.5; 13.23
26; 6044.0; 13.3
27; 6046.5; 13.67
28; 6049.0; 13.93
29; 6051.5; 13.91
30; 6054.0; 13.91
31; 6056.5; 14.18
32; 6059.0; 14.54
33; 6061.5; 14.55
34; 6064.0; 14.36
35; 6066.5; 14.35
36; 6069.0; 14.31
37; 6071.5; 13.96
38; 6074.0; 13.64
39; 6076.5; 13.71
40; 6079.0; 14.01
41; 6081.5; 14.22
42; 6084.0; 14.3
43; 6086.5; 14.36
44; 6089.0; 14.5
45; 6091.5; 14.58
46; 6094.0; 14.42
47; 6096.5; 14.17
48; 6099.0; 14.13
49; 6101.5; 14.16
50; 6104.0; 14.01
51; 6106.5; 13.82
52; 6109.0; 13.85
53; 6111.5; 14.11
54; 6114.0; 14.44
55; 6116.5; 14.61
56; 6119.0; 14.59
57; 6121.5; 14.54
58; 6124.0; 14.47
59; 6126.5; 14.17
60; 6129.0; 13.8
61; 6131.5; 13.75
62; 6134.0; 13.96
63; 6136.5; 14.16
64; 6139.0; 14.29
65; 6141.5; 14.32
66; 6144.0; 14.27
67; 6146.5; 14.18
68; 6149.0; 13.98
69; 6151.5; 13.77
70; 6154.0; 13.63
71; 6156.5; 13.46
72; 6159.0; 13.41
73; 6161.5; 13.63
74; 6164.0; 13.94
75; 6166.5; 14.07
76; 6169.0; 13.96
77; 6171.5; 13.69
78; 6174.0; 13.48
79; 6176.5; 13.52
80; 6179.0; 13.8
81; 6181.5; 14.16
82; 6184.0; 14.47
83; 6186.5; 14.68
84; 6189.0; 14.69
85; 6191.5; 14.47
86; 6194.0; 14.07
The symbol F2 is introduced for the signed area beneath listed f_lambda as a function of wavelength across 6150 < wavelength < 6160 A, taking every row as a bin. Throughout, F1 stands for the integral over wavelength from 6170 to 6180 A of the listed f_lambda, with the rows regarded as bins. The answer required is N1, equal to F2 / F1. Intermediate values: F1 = 136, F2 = 136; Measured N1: 1.00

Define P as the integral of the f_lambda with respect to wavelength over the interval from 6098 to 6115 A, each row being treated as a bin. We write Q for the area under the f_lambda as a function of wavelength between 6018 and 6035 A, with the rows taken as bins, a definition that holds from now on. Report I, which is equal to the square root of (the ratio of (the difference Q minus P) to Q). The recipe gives 0.121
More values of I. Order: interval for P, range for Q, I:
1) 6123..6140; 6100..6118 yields 0.246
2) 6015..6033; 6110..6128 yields 0.107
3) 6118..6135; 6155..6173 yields 0.157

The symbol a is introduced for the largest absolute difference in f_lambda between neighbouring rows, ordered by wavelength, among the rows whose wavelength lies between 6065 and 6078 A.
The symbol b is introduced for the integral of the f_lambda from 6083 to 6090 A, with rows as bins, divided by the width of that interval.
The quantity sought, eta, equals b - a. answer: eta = 14.0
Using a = 0.350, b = 14.4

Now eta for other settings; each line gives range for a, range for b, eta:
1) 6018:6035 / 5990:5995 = 13.1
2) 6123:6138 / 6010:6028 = 13.7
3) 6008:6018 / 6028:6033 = 14.1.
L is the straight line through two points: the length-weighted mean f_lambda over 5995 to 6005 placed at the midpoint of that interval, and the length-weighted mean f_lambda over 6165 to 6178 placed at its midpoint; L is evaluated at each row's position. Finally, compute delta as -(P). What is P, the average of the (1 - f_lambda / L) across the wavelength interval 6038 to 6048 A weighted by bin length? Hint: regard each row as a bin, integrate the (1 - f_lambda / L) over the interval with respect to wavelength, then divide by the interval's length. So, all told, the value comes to -0.05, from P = 0.052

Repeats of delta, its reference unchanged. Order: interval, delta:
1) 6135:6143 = 0.03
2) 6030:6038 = -0.02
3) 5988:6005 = -0.02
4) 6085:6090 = 0.03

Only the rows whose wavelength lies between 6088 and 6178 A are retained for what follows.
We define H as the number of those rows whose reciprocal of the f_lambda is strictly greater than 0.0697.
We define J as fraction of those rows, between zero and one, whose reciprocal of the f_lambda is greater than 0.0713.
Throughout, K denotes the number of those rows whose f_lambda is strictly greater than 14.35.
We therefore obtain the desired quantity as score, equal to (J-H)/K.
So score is -3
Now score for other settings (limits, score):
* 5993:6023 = -5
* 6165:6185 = -6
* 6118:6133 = -1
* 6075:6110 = -2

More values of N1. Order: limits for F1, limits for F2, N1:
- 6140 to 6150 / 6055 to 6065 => 1.01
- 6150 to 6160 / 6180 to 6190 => 1.07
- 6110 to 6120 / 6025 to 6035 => 0.99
